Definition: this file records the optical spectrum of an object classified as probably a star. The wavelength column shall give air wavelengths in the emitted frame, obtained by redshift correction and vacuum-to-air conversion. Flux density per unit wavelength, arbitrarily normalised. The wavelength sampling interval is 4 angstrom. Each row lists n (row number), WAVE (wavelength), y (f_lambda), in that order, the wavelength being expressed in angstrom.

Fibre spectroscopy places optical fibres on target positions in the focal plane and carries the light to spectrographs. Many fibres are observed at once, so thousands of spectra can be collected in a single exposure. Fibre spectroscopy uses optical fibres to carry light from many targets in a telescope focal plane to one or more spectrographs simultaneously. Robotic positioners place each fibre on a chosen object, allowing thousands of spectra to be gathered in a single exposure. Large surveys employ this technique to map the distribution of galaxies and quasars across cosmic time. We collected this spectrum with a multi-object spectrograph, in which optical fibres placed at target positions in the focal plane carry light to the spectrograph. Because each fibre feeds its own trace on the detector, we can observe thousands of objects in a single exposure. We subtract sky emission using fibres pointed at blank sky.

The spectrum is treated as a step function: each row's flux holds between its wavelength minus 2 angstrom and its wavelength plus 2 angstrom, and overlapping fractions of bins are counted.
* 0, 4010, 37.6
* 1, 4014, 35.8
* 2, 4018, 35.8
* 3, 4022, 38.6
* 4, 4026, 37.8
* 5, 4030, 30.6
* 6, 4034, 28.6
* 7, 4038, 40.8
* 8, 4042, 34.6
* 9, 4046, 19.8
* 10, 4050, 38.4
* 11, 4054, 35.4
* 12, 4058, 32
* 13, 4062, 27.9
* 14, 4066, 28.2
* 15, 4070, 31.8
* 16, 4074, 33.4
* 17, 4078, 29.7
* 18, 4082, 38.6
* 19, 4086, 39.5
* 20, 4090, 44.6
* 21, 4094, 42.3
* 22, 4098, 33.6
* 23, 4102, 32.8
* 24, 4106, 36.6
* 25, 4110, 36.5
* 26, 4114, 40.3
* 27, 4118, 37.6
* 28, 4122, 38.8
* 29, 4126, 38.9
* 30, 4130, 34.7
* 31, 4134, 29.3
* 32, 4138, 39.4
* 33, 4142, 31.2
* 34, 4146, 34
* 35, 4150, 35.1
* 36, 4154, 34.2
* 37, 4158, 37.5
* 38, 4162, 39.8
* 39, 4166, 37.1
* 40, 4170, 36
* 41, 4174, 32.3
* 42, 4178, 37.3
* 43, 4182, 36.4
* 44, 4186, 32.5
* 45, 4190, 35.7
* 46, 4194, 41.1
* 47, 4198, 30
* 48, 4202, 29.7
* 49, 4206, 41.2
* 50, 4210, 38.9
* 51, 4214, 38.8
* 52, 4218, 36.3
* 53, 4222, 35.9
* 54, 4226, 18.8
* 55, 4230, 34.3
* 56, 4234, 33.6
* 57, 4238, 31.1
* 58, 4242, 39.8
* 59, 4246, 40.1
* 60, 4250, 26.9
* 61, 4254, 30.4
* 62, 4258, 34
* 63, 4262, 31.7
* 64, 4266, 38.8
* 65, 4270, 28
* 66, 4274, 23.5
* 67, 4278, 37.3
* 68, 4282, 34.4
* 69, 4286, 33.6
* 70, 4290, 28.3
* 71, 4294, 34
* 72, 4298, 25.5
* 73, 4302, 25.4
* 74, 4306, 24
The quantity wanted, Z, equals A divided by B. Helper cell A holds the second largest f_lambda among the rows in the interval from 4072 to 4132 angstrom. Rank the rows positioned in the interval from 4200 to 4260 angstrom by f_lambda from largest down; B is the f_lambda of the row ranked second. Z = 1.05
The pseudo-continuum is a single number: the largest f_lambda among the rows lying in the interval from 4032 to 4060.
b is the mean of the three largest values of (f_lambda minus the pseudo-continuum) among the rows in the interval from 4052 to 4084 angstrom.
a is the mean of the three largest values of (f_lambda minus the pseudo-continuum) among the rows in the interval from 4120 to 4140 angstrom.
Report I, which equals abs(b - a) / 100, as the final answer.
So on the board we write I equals 0.032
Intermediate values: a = -2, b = -5.0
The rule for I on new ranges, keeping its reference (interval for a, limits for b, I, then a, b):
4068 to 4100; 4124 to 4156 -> 0.043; 1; -3.0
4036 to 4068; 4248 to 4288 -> 0.014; -3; -4.0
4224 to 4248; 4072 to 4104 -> 0.041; -3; 1.3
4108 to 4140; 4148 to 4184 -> 0.013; -1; -2.6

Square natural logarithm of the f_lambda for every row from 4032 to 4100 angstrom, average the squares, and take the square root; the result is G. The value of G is 3.52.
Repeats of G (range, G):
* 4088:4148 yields 3.60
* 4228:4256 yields 3.51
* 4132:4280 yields 3.53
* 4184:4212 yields 3.57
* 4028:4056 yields 3.47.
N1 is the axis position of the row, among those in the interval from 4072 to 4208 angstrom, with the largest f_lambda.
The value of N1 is 4090 angstrom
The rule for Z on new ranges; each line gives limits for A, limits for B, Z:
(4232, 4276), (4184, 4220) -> 0.97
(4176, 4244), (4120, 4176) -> 1.04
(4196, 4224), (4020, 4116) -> 0.92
